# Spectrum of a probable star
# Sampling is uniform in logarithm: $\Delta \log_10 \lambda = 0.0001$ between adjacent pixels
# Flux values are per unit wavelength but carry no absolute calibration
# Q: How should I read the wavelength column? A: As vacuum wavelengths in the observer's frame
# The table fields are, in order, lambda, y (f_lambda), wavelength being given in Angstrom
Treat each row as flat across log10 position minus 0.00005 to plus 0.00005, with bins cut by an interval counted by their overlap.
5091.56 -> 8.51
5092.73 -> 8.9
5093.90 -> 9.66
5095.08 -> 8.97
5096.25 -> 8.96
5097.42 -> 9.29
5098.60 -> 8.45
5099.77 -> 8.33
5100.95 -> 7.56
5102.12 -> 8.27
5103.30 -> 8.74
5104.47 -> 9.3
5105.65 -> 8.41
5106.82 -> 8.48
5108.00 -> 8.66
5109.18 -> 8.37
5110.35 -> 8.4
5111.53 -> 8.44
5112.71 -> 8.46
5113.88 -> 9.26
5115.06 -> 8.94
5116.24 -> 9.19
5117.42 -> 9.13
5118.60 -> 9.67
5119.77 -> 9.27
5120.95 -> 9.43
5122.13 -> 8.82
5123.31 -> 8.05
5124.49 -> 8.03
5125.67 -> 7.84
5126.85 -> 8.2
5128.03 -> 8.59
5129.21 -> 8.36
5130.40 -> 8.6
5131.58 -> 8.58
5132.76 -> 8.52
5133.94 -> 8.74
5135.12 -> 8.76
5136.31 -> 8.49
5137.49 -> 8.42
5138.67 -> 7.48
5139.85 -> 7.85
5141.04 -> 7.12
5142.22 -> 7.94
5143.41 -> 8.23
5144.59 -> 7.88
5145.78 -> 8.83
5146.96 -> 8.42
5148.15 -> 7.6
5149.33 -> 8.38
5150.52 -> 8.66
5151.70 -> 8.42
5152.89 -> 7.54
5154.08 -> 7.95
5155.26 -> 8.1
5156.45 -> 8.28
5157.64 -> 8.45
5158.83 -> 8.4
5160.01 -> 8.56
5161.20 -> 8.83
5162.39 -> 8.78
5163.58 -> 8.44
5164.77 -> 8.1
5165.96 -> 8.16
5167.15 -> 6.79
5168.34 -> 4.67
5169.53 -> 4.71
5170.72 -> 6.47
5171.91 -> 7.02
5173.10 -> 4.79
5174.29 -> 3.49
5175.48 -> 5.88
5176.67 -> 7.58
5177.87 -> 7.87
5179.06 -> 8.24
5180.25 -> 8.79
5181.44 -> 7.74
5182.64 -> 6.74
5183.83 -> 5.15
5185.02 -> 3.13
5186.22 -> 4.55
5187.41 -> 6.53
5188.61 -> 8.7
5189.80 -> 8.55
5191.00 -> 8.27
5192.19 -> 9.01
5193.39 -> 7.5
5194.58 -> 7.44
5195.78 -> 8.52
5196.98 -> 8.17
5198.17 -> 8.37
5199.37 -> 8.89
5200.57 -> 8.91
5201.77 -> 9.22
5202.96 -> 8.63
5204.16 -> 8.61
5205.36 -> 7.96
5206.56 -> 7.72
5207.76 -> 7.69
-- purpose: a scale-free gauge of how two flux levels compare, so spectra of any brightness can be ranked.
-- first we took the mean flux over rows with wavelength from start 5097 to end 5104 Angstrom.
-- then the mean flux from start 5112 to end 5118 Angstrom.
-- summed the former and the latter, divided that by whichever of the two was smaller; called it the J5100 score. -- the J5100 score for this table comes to 2.07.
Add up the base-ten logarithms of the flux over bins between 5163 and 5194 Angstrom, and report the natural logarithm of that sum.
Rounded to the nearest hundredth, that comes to 3.06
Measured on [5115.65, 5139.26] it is 2.93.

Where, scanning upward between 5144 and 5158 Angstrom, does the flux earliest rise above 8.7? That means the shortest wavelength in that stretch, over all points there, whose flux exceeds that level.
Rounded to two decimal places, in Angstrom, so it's 5145.78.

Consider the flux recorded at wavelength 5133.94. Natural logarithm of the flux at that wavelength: 2.17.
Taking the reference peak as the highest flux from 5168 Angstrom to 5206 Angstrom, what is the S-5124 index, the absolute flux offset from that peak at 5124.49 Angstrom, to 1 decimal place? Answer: 1.2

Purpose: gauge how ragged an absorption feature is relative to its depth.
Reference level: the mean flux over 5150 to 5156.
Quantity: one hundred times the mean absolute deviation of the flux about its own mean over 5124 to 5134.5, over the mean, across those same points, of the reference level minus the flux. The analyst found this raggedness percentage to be -98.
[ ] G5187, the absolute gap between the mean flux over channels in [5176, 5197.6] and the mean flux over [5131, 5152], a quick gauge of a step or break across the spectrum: 0.88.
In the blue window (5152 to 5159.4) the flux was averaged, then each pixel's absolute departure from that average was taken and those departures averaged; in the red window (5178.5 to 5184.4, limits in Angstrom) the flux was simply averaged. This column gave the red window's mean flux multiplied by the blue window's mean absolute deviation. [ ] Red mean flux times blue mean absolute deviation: 1.9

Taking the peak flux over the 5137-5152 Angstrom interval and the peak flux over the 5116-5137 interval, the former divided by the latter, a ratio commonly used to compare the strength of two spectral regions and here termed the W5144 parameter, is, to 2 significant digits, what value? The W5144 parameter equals 0.91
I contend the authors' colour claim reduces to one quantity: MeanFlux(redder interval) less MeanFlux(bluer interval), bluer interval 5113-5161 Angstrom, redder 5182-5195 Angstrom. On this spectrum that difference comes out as -1.6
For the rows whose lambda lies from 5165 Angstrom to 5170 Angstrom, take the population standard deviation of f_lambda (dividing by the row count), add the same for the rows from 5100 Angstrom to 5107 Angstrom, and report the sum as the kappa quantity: 2.0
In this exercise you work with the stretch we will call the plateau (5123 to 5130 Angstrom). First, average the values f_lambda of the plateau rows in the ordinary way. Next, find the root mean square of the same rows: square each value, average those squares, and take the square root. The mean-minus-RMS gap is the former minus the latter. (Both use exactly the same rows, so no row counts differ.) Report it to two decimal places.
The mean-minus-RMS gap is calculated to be 0.00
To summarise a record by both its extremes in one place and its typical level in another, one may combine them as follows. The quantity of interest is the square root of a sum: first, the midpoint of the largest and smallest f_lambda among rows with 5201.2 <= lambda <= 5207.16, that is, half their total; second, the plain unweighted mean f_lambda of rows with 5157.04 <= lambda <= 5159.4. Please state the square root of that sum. 4.11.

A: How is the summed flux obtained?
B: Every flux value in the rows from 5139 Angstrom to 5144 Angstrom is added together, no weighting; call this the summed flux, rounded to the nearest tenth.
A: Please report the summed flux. 31.1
